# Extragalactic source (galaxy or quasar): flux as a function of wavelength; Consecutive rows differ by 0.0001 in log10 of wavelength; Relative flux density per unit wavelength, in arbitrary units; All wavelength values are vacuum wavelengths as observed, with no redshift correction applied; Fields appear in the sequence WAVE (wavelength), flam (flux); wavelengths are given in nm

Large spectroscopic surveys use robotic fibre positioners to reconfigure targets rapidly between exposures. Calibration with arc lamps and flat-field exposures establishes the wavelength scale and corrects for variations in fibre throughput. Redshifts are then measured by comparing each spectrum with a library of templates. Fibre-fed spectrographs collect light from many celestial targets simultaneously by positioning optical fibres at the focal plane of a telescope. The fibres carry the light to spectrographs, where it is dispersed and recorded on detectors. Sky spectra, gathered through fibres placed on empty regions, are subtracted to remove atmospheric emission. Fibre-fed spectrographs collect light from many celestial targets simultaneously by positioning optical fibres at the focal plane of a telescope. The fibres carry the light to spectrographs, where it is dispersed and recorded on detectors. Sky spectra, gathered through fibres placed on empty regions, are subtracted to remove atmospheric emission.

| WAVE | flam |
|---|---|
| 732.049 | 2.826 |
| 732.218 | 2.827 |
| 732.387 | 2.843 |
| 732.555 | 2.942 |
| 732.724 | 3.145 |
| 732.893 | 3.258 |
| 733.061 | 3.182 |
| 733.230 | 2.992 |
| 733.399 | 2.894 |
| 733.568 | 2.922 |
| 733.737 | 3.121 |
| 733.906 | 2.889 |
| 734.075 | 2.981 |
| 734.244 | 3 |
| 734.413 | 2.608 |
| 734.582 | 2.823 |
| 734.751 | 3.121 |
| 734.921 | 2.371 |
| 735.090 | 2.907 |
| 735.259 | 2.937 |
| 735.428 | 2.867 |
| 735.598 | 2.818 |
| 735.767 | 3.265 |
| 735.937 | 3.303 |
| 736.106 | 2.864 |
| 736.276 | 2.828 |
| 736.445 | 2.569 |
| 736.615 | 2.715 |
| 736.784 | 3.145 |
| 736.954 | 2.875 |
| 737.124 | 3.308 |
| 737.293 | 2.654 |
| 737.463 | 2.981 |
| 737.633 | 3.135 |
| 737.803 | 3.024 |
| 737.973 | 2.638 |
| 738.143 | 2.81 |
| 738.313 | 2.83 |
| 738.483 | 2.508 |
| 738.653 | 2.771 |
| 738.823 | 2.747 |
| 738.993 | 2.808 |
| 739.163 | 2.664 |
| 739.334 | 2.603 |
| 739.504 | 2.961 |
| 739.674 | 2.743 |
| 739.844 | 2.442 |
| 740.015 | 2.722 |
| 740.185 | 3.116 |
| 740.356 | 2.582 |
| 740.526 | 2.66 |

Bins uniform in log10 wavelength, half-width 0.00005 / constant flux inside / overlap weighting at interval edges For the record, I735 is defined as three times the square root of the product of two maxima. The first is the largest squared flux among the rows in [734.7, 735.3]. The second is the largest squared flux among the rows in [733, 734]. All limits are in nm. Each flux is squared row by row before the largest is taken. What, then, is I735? 29.8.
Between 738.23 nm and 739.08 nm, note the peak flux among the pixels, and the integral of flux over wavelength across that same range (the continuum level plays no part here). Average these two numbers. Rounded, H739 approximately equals 2.58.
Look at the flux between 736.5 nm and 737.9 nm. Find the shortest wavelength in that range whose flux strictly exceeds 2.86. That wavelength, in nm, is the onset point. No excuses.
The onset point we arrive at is 736.784 nm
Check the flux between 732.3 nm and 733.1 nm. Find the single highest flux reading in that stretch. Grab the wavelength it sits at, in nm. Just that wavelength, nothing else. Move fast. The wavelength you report 732.893 nm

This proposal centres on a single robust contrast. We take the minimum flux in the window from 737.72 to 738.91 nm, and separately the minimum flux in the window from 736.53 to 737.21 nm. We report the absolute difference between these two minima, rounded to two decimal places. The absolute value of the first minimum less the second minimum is 0.21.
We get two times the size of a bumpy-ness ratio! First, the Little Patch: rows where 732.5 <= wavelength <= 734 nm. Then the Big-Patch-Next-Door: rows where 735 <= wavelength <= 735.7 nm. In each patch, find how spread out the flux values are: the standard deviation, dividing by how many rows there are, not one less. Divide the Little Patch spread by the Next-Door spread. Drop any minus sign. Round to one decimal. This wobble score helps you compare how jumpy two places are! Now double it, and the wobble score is 5.9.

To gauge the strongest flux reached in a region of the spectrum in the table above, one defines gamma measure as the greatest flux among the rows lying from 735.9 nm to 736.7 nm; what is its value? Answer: 3.303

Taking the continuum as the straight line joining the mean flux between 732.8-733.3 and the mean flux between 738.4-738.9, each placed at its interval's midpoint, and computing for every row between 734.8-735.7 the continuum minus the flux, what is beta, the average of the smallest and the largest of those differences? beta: 0.32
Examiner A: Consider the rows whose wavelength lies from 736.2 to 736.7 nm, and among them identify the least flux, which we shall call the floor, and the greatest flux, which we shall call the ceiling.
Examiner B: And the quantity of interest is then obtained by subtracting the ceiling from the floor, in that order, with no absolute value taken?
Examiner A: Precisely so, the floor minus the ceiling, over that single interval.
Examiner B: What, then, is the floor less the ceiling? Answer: -0.3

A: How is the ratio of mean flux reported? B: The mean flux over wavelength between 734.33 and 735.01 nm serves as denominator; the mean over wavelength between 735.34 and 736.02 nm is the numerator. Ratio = 1.12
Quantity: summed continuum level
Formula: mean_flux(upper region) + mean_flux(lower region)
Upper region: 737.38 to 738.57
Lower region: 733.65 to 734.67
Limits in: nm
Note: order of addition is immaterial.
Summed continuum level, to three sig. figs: 5.75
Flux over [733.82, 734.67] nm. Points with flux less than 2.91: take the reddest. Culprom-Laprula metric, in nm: 734.582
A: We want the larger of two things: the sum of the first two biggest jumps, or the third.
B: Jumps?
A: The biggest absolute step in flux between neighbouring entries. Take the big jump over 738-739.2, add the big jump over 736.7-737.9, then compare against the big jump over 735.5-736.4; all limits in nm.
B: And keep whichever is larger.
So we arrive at 0.98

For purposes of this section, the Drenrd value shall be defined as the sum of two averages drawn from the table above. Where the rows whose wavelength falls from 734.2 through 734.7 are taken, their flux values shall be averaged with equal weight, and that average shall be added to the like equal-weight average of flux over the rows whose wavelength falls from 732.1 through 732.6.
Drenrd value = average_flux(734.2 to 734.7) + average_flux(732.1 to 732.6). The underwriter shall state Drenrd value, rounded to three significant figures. 5.68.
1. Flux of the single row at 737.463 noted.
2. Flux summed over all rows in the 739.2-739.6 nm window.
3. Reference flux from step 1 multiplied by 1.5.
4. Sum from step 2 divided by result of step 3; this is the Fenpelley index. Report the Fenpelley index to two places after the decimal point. 1.24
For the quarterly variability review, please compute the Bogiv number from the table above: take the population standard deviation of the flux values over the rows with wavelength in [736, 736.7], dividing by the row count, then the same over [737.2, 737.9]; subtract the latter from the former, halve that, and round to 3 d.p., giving -0.032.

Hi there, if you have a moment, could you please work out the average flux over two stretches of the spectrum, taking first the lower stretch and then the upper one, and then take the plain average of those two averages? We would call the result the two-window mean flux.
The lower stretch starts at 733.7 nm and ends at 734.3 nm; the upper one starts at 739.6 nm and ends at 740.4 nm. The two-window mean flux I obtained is 2.86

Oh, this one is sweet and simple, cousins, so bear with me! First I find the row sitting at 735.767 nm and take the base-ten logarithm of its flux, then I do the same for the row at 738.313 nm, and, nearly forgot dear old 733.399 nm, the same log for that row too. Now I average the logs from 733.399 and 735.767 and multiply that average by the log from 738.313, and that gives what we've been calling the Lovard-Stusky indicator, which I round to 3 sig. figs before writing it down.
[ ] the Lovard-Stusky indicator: 0.220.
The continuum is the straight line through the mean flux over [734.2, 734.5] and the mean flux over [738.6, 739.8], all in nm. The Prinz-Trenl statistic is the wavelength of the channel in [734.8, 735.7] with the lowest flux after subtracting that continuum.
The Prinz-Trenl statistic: 734.921 nm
